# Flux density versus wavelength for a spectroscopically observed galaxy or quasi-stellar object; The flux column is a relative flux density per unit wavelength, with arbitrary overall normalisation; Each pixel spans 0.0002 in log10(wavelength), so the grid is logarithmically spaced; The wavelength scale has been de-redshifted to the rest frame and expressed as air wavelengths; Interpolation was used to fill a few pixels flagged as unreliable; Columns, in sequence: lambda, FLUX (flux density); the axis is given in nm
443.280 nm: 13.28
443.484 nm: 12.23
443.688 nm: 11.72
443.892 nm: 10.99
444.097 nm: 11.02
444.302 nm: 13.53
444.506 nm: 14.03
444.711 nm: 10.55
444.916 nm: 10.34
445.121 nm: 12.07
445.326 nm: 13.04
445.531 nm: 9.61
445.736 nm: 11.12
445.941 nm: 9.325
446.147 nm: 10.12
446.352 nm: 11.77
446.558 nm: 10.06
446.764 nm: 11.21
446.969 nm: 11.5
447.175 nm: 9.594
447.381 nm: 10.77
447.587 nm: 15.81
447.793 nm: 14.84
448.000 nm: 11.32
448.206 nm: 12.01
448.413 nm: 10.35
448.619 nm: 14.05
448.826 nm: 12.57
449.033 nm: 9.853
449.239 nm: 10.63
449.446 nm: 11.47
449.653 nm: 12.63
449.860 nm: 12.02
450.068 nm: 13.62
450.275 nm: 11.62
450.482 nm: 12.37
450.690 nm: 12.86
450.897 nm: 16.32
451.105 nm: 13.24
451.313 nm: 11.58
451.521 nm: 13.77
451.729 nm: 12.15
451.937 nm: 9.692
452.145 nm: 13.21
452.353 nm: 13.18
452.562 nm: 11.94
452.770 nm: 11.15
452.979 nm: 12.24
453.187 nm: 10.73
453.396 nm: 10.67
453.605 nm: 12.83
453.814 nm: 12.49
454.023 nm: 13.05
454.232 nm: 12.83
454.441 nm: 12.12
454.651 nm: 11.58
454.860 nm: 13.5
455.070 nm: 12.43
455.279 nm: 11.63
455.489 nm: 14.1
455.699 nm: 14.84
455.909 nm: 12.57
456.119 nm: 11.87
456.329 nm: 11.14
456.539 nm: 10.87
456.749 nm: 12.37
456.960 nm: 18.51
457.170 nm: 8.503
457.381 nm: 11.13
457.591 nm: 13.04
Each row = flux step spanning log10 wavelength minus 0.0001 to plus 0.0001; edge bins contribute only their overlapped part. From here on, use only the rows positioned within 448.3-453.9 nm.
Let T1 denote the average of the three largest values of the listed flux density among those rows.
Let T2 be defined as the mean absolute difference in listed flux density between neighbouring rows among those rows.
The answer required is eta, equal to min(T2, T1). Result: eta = 1.59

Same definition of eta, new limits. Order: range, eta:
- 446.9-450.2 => 1.86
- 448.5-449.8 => 1.39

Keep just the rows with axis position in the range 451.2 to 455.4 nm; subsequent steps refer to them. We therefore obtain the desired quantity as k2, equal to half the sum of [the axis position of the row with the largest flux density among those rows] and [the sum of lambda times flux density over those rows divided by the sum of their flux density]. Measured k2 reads 452.41 nm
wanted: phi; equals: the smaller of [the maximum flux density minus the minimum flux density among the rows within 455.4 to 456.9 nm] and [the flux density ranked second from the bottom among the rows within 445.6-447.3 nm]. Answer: 4.0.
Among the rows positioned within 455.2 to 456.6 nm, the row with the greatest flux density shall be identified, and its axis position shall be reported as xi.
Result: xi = 455.699 nm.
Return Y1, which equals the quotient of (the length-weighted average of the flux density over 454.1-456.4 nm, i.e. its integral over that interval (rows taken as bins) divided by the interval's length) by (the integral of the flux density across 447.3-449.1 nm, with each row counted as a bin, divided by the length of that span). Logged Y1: 1.013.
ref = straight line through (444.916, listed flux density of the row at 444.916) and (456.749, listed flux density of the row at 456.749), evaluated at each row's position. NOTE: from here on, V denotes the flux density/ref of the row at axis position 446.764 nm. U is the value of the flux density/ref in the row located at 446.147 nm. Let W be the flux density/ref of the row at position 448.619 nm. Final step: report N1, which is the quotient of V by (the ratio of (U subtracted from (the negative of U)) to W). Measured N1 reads -0.70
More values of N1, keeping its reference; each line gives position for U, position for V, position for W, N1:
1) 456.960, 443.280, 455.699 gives -0.54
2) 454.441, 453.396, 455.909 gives -0.46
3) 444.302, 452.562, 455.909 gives -0.40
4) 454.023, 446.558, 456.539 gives -0.38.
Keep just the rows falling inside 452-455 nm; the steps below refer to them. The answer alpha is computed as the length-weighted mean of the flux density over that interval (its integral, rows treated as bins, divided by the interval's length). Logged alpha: 12.2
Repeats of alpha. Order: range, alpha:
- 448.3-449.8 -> 11.7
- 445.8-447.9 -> 11.5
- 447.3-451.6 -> 12.6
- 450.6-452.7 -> 12.8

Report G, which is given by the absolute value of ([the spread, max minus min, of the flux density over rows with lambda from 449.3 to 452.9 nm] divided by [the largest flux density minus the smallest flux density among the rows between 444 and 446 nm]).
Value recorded 1.41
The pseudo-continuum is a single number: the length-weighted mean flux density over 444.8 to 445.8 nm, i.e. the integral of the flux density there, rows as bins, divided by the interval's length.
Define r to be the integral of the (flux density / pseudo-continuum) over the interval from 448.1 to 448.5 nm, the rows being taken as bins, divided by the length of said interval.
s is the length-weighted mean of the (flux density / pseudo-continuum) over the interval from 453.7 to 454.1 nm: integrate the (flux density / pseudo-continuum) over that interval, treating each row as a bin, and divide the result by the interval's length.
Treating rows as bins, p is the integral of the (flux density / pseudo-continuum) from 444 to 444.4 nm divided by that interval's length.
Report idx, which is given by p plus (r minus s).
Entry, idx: 0.95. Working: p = 1.09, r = 1.00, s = 1.14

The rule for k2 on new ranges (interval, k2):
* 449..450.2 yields 449.83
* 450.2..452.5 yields 451.10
